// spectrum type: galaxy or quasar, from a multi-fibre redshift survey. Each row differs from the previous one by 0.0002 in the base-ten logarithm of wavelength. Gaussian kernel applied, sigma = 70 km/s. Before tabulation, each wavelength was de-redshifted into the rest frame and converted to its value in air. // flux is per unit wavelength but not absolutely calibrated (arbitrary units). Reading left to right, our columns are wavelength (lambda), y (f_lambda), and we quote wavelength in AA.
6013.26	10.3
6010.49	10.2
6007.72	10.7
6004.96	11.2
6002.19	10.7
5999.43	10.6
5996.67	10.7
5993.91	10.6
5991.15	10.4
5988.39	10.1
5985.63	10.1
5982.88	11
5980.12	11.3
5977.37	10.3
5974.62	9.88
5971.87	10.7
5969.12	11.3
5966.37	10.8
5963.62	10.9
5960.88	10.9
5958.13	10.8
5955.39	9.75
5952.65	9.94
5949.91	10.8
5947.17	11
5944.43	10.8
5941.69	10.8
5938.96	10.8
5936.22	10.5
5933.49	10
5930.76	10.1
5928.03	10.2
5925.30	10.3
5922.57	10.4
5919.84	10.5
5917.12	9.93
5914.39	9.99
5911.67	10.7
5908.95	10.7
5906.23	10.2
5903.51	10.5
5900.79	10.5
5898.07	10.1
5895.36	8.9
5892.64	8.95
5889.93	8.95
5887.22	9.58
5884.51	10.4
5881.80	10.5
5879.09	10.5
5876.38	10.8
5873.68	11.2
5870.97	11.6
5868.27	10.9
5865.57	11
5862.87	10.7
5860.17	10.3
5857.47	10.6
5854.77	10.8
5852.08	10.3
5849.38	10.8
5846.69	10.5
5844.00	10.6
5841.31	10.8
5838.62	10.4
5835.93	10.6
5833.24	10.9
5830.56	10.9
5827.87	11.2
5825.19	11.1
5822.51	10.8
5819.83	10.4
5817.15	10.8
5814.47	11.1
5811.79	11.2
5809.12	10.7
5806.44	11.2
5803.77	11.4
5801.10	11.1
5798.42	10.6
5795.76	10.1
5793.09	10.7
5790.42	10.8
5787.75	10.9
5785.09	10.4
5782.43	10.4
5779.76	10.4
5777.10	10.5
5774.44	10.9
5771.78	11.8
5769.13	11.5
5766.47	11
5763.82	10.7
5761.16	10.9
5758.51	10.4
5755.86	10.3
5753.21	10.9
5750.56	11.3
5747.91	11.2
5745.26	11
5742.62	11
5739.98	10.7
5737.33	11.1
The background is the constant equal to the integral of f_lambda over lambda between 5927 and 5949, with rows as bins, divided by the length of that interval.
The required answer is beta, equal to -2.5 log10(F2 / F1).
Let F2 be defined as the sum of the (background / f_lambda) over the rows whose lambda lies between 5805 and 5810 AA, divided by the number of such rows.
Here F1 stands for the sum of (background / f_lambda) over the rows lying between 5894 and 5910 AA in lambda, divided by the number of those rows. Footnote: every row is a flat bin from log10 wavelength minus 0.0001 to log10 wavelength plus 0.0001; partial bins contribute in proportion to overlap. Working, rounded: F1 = 1.04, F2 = 0.963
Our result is 0.09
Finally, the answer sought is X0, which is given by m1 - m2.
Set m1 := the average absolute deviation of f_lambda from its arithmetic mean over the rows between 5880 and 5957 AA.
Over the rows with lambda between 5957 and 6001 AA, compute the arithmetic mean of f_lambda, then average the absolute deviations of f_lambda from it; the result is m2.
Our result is 0.12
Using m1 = 0.436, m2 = 0.32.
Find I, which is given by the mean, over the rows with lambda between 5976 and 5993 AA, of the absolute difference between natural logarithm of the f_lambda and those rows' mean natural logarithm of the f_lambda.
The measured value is 0.038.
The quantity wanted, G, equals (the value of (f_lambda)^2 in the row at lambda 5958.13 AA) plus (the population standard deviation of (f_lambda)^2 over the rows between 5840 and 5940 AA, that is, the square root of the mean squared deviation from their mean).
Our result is 128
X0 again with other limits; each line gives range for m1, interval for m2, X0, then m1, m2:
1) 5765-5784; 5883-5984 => -0.03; 0.433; 0.47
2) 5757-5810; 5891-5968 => -0.08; 0.332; 0.42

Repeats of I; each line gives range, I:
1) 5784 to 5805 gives 0.028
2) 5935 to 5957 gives 0.035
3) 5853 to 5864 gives 0.014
